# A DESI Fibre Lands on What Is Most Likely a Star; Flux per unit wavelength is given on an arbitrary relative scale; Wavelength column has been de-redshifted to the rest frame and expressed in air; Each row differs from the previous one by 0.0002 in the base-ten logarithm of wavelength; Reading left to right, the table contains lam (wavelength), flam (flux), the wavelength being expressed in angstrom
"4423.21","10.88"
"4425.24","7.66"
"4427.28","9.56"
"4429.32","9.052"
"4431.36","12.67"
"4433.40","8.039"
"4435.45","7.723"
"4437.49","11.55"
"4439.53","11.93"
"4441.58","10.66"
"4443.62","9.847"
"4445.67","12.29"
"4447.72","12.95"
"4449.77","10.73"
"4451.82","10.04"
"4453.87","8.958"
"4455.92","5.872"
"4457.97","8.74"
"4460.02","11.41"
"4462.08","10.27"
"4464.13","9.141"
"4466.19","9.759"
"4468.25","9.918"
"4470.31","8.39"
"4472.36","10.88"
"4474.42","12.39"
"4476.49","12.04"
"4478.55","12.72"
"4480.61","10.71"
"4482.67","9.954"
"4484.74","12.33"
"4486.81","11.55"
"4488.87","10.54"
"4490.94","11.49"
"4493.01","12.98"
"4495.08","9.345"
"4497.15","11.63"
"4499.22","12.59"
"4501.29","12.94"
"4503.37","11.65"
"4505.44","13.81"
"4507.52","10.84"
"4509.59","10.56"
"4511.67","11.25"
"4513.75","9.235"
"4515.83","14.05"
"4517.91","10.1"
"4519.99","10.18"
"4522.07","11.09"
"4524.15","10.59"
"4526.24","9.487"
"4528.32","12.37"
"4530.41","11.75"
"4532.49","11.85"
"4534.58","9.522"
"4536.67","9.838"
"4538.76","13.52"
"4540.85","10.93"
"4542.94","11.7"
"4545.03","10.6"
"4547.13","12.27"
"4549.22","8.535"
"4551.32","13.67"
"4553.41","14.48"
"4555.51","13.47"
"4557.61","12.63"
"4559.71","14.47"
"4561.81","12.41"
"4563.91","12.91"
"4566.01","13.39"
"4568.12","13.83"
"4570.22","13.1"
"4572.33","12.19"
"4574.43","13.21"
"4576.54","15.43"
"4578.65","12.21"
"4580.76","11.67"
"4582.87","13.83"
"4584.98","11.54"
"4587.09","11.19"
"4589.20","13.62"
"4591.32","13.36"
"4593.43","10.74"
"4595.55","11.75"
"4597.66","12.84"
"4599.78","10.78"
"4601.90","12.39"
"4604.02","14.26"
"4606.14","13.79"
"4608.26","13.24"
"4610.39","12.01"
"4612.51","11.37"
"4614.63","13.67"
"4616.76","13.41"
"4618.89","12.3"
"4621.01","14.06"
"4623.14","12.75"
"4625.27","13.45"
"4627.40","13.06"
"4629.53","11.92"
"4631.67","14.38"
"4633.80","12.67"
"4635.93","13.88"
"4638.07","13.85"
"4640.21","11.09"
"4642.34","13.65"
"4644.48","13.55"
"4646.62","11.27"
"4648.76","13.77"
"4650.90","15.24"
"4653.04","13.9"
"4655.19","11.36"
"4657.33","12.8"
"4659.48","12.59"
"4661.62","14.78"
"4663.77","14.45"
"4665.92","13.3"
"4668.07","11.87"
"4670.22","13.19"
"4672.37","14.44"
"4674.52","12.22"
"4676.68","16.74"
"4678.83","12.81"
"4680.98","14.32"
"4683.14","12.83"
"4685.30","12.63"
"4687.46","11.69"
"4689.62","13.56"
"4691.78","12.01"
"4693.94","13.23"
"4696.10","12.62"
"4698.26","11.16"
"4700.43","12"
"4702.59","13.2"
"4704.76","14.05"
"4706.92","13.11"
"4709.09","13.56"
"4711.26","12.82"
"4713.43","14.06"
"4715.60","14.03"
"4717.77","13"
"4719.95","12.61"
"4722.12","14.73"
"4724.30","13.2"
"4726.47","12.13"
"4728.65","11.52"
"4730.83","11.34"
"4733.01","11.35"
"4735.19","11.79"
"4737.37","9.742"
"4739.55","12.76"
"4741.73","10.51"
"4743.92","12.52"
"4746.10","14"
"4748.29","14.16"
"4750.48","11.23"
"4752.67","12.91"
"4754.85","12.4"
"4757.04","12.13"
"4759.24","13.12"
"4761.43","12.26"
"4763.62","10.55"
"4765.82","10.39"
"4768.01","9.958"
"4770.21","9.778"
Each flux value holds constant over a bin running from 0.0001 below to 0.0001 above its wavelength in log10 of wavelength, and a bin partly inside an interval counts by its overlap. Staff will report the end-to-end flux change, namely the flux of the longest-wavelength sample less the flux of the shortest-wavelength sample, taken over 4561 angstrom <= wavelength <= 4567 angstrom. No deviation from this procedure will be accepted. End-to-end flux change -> 1.0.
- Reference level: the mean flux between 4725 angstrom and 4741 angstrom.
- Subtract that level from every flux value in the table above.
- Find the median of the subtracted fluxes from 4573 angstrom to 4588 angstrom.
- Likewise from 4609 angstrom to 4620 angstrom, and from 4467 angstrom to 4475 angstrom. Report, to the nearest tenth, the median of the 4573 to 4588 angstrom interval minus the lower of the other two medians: 1.8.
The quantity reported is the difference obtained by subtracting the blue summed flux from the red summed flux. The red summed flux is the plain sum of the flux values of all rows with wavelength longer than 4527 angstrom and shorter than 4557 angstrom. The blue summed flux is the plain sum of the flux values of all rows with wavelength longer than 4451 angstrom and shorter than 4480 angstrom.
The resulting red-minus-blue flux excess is 24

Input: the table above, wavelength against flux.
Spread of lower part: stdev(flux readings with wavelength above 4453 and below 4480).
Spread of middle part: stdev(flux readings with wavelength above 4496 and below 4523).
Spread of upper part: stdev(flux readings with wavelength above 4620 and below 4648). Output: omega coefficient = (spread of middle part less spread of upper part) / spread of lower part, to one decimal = 0.2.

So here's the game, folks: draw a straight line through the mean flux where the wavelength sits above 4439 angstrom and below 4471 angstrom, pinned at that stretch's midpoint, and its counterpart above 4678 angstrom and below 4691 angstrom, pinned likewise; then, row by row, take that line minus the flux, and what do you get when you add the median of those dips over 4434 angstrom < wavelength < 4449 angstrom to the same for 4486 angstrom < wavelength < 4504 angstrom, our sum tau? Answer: -2.8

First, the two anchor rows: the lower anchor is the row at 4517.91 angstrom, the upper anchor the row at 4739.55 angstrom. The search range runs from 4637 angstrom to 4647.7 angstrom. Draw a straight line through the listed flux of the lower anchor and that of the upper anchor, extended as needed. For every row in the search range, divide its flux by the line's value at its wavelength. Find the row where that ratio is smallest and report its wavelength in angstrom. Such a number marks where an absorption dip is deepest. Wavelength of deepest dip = 4640.21 angstrom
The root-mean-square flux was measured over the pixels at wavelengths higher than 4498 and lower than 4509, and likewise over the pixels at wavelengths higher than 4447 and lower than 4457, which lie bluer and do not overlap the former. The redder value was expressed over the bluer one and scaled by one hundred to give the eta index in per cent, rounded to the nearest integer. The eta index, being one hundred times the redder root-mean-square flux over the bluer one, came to 124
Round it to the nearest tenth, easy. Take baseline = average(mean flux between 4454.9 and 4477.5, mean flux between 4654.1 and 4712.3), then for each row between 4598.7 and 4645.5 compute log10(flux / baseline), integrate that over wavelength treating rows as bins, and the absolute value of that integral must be 2.4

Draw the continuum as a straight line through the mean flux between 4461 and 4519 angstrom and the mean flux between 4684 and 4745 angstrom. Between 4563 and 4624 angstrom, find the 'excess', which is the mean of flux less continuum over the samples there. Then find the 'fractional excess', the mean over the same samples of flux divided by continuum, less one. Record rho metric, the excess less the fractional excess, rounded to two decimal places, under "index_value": 0.90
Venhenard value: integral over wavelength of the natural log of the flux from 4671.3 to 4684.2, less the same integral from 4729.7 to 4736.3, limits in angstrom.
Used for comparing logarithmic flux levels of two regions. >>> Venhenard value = 18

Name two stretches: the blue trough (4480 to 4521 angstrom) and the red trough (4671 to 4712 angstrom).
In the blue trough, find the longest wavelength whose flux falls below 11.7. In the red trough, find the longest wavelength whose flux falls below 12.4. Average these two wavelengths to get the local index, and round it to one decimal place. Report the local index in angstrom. 4610.2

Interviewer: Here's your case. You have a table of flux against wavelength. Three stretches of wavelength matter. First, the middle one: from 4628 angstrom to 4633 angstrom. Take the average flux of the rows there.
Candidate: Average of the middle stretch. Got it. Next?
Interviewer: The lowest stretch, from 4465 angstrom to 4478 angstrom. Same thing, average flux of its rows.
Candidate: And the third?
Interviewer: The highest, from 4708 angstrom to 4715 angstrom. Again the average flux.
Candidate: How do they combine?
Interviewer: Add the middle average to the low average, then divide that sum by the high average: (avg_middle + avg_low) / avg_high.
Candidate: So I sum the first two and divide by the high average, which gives 1.76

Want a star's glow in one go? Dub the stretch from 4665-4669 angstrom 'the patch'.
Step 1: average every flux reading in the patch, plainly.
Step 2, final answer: 12.6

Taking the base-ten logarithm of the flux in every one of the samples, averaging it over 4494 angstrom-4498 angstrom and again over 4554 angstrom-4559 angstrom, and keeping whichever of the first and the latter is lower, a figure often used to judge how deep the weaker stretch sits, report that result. 1.02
